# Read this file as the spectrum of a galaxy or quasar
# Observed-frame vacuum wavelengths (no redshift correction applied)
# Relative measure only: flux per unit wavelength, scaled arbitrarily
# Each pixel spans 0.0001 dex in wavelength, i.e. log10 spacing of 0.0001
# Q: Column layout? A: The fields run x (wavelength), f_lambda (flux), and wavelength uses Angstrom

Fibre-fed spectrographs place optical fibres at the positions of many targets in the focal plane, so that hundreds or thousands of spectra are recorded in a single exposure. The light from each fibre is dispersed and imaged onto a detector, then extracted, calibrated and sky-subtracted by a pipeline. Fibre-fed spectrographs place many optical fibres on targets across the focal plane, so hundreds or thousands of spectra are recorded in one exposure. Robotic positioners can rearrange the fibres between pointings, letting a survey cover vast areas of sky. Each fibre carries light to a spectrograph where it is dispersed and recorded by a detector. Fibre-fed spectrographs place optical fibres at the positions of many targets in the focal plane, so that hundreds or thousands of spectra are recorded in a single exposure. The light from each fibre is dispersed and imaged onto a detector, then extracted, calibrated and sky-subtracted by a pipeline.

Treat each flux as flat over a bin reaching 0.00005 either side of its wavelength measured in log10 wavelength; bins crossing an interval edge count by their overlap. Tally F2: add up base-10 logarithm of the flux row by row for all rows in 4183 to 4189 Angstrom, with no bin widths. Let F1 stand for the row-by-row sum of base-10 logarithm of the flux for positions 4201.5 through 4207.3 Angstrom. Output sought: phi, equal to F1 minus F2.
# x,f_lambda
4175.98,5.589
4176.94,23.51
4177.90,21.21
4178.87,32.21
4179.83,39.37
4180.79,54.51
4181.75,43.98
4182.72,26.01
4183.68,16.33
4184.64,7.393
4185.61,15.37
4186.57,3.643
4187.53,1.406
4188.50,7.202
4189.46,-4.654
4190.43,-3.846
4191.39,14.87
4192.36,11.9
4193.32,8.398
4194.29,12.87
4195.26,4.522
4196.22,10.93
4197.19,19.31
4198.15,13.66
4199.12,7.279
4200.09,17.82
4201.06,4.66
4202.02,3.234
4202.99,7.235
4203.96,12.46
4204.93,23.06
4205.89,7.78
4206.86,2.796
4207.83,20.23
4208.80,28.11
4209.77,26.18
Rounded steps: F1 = 5.2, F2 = 4.8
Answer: 0.3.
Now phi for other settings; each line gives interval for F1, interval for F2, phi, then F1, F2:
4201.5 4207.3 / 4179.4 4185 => -3.3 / 5.2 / 8.5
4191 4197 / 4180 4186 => -2.1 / 6.0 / 8.1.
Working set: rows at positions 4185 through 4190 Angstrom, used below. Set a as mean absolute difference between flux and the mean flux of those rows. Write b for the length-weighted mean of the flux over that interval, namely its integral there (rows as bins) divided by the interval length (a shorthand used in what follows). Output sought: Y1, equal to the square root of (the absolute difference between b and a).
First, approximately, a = 5.4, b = 4.6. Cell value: 0.9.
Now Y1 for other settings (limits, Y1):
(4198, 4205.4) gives 2.3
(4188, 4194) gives 0.9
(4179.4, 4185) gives 4.1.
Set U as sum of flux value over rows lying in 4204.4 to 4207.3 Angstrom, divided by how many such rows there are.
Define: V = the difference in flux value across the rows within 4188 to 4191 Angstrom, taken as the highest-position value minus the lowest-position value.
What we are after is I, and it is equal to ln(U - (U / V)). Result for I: 2.5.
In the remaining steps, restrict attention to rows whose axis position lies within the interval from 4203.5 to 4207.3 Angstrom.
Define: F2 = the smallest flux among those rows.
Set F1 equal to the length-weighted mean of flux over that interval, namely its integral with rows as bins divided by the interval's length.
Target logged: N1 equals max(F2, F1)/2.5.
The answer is 4.7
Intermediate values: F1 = 12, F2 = 2.796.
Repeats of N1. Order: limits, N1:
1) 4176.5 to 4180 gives 11.3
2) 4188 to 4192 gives 1.5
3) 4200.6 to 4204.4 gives 2.7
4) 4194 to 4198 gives 4.8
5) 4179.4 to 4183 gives 16.7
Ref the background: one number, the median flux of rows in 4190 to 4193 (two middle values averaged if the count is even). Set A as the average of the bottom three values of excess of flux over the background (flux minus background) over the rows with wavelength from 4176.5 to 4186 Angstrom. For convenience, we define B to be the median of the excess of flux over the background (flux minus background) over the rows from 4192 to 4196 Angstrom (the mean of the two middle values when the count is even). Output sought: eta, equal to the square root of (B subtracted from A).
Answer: 1.7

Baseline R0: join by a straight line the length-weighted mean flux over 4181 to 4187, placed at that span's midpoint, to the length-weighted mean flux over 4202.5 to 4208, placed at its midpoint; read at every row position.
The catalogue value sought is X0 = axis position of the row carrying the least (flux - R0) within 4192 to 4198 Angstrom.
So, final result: 4195.26 Angstrom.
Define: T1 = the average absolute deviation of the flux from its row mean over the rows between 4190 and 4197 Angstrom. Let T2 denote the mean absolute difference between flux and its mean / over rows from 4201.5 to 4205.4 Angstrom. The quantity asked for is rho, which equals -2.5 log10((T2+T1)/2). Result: -1.85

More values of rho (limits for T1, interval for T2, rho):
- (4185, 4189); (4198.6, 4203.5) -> -1.54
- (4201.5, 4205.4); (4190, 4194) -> -1.95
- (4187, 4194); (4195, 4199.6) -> -1.81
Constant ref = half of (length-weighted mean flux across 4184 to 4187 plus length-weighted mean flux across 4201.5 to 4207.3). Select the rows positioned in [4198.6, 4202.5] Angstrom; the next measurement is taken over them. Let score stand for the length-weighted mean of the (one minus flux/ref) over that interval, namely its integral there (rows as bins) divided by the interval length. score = 0.1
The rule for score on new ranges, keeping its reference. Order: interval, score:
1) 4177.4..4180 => -2.2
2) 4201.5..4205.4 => -0.2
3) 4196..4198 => -0.6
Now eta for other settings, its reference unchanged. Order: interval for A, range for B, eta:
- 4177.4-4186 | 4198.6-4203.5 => 2.4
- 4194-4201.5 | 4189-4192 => 3.1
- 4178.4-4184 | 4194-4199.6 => 3.6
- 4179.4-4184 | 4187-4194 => 4.5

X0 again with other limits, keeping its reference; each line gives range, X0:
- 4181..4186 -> 4184.64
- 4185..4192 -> 4189.46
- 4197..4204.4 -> 4202.02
